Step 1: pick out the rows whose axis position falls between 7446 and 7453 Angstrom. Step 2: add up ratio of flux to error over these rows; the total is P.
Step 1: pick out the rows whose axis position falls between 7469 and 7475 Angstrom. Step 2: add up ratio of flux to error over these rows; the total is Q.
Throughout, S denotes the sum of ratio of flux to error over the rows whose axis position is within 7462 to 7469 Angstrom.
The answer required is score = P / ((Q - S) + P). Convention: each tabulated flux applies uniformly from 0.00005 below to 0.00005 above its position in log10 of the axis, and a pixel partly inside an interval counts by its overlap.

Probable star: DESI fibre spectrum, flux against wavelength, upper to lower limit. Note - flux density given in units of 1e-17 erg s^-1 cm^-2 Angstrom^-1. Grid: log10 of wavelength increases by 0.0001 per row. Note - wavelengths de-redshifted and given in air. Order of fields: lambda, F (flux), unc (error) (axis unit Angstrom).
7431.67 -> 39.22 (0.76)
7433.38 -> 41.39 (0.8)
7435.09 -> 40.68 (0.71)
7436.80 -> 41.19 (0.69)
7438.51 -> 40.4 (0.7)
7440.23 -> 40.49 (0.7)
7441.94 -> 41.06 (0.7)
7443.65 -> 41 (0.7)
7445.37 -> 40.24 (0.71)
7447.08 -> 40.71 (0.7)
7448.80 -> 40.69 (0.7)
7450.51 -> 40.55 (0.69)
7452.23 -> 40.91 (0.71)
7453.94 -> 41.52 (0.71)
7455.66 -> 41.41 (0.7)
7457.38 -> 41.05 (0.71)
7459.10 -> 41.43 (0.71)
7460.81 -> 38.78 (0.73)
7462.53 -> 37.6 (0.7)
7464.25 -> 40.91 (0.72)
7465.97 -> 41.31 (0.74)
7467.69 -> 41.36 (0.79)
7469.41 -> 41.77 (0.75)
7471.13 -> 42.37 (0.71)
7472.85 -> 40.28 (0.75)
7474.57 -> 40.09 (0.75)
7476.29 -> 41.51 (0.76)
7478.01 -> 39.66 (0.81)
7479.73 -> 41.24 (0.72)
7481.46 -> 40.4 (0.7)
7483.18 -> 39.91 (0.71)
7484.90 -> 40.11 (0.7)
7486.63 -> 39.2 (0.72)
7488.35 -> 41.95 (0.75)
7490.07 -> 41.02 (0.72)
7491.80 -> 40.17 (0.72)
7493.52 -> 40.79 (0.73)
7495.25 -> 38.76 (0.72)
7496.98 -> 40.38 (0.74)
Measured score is 0.984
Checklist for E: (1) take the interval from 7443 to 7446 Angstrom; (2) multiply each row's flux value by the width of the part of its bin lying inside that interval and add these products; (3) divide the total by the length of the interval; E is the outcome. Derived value 40.5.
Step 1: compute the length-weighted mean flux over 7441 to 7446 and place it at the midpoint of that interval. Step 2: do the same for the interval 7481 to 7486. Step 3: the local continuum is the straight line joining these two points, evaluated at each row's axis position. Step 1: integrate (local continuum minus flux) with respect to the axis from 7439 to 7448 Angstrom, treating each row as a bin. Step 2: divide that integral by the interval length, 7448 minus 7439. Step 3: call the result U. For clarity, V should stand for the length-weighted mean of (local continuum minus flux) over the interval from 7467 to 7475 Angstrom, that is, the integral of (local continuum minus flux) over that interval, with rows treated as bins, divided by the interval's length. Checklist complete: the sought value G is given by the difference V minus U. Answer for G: -1.0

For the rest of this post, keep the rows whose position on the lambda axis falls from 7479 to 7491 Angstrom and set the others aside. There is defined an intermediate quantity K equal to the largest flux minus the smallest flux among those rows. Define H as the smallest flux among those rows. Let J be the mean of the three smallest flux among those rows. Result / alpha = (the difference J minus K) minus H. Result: -2.2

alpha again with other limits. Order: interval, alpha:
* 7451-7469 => -2.4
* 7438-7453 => -0.7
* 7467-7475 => -1.8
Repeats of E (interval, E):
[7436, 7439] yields 40.9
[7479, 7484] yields 40.5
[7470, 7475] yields 41.0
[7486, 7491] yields 40.8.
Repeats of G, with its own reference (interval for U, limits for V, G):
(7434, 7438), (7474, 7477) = -0.6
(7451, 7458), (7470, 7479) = 0.0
